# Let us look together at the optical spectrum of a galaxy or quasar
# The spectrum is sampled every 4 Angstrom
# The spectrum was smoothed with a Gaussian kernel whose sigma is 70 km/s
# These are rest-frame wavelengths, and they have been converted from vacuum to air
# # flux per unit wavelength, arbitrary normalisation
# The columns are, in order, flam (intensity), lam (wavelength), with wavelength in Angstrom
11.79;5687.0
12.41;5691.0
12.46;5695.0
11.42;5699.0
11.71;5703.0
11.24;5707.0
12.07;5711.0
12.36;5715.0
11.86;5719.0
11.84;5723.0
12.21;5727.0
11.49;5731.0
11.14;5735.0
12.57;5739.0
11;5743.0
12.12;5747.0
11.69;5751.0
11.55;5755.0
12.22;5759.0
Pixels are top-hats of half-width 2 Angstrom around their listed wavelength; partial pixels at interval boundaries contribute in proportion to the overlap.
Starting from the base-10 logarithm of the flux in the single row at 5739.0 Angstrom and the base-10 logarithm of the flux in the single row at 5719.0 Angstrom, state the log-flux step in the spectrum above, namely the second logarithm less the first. -0.025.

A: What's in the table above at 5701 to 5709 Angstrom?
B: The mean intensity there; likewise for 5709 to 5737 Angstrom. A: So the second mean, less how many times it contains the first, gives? 10.82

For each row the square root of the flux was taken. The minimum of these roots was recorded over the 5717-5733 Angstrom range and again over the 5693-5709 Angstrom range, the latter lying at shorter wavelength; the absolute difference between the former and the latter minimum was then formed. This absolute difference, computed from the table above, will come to 0.04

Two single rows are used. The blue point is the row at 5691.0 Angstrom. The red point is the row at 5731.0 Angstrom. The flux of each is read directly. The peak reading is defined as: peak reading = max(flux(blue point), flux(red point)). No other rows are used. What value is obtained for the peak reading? 12.4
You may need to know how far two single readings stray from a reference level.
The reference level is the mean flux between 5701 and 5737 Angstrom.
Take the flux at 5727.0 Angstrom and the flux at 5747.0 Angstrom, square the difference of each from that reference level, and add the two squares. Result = 0.32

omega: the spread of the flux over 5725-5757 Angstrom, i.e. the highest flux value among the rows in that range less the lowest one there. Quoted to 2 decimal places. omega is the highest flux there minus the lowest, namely 1.57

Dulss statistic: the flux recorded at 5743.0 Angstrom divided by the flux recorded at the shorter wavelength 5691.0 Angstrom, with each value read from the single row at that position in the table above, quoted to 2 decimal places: 0.89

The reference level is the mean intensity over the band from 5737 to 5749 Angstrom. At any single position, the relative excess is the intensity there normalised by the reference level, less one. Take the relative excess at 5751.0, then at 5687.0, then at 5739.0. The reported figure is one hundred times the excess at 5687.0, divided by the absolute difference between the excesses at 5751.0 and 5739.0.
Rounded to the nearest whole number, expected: -12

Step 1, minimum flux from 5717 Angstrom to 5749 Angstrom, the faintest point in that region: 11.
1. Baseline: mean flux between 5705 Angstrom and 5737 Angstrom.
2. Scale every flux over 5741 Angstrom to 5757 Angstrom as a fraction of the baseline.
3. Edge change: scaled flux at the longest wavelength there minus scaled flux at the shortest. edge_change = 0.047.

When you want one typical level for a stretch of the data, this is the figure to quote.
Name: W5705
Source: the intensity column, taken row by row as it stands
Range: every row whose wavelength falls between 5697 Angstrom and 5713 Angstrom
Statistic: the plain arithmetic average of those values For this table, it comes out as 11.6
